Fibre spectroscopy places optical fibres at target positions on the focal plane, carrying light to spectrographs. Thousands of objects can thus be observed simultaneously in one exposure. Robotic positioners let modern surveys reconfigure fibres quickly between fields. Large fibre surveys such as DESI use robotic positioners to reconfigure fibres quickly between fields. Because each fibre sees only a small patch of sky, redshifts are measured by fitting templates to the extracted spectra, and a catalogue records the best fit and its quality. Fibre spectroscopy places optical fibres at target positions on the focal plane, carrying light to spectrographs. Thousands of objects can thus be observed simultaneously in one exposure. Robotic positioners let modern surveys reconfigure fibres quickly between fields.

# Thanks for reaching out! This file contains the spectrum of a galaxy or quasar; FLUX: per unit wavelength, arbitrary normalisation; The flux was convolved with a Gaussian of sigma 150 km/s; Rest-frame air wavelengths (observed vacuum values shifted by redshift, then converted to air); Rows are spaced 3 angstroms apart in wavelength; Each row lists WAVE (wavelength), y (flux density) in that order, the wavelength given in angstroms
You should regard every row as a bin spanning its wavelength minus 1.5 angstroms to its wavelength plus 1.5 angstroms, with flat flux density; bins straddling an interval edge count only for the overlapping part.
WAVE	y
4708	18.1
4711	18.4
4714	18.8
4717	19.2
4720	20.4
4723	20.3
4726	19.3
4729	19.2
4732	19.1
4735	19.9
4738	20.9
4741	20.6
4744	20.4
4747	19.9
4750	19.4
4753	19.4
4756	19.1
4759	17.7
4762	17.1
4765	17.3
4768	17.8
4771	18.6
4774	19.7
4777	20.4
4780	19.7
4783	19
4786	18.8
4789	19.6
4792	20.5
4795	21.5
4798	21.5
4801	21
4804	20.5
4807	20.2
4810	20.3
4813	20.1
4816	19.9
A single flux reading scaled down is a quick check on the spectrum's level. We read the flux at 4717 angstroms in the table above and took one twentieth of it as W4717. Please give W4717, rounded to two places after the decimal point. 0.96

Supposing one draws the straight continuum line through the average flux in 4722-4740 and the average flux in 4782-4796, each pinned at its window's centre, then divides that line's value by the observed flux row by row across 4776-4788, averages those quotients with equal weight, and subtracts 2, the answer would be -0.98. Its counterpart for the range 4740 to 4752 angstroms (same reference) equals -1.01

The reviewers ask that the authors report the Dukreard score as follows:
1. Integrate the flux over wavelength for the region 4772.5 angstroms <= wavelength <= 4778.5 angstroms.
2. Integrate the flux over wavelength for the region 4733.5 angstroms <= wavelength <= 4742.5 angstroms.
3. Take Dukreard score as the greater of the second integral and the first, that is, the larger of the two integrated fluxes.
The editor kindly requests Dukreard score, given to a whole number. 184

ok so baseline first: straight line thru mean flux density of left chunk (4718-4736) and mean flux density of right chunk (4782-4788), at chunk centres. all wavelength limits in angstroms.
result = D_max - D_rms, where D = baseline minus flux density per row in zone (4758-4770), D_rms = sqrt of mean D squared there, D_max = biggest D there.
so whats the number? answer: 0.37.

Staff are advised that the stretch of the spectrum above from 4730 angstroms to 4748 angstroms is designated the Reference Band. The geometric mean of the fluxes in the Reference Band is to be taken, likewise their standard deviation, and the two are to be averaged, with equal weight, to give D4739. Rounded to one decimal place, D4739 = 10.4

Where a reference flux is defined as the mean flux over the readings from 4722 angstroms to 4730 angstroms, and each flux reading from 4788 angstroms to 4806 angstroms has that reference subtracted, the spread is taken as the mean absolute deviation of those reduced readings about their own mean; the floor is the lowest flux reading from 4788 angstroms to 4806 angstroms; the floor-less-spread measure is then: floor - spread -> 19.0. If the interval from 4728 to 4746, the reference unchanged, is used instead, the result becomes 18.5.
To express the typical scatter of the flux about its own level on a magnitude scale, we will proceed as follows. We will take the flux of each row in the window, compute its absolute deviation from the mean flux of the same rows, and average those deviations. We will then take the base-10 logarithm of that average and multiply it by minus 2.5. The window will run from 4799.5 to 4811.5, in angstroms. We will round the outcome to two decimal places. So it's 1.51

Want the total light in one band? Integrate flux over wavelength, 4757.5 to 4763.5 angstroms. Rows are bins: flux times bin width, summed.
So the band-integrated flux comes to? 104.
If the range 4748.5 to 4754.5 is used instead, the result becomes 116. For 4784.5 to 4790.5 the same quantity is 115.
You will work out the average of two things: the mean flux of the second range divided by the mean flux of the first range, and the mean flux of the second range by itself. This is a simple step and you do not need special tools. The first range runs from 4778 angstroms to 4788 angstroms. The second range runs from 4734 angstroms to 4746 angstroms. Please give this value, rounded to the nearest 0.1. 10.8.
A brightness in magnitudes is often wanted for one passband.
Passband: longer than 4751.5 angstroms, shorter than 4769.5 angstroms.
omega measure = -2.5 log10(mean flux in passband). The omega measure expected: -3.14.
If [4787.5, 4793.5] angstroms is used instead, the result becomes -3.26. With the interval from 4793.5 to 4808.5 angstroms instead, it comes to -3.30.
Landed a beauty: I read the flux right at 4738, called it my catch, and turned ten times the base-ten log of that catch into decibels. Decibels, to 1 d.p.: 13.2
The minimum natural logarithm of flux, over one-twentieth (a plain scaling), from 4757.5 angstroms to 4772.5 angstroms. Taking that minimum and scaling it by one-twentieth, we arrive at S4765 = 0.142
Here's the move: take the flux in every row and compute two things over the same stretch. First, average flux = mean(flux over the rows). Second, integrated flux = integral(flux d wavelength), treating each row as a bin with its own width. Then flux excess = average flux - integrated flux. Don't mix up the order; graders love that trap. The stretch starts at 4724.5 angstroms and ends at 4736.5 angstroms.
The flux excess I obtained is -213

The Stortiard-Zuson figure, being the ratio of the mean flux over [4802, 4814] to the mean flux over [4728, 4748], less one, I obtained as 0.014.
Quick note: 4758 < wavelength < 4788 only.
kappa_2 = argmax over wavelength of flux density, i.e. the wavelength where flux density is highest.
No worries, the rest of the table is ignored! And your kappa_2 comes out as 4777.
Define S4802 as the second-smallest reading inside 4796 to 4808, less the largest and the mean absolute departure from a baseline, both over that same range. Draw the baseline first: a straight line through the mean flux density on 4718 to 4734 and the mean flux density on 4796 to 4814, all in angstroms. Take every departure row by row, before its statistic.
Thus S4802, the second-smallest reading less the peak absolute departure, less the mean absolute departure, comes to 19.0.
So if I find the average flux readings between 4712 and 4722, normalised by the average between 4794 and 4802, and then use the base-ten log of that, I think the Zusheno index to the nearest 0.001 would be -0.040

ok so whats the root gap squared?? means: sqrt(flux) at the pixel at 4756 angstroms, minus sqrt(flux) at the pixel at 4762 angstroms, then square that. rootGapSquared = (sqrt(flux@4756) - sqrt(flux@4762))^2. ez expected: 0.055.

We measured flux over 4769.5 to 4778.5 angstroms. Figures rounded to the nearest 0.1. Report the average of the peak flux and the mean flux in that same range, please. 20.0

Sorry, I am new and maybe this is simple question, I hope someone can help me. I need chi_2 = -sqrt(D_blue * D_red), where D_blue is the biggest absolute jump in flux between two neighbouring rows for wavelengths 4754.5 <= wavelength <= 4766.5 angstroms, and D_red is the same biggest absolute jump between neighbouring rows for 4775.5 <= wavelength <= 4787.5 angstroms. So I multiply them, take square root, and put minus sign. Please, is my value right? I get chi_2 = -0.99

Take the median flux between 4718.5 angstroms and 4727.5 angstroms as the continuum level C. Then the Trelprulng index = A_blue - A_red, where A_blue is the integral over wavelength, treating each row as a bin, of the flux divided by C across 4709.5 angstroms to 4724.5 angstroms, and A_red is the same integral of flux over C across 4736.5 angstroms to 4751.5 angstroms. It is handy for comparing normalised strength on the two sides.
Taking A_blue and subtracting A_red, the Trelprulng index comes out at -0.61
